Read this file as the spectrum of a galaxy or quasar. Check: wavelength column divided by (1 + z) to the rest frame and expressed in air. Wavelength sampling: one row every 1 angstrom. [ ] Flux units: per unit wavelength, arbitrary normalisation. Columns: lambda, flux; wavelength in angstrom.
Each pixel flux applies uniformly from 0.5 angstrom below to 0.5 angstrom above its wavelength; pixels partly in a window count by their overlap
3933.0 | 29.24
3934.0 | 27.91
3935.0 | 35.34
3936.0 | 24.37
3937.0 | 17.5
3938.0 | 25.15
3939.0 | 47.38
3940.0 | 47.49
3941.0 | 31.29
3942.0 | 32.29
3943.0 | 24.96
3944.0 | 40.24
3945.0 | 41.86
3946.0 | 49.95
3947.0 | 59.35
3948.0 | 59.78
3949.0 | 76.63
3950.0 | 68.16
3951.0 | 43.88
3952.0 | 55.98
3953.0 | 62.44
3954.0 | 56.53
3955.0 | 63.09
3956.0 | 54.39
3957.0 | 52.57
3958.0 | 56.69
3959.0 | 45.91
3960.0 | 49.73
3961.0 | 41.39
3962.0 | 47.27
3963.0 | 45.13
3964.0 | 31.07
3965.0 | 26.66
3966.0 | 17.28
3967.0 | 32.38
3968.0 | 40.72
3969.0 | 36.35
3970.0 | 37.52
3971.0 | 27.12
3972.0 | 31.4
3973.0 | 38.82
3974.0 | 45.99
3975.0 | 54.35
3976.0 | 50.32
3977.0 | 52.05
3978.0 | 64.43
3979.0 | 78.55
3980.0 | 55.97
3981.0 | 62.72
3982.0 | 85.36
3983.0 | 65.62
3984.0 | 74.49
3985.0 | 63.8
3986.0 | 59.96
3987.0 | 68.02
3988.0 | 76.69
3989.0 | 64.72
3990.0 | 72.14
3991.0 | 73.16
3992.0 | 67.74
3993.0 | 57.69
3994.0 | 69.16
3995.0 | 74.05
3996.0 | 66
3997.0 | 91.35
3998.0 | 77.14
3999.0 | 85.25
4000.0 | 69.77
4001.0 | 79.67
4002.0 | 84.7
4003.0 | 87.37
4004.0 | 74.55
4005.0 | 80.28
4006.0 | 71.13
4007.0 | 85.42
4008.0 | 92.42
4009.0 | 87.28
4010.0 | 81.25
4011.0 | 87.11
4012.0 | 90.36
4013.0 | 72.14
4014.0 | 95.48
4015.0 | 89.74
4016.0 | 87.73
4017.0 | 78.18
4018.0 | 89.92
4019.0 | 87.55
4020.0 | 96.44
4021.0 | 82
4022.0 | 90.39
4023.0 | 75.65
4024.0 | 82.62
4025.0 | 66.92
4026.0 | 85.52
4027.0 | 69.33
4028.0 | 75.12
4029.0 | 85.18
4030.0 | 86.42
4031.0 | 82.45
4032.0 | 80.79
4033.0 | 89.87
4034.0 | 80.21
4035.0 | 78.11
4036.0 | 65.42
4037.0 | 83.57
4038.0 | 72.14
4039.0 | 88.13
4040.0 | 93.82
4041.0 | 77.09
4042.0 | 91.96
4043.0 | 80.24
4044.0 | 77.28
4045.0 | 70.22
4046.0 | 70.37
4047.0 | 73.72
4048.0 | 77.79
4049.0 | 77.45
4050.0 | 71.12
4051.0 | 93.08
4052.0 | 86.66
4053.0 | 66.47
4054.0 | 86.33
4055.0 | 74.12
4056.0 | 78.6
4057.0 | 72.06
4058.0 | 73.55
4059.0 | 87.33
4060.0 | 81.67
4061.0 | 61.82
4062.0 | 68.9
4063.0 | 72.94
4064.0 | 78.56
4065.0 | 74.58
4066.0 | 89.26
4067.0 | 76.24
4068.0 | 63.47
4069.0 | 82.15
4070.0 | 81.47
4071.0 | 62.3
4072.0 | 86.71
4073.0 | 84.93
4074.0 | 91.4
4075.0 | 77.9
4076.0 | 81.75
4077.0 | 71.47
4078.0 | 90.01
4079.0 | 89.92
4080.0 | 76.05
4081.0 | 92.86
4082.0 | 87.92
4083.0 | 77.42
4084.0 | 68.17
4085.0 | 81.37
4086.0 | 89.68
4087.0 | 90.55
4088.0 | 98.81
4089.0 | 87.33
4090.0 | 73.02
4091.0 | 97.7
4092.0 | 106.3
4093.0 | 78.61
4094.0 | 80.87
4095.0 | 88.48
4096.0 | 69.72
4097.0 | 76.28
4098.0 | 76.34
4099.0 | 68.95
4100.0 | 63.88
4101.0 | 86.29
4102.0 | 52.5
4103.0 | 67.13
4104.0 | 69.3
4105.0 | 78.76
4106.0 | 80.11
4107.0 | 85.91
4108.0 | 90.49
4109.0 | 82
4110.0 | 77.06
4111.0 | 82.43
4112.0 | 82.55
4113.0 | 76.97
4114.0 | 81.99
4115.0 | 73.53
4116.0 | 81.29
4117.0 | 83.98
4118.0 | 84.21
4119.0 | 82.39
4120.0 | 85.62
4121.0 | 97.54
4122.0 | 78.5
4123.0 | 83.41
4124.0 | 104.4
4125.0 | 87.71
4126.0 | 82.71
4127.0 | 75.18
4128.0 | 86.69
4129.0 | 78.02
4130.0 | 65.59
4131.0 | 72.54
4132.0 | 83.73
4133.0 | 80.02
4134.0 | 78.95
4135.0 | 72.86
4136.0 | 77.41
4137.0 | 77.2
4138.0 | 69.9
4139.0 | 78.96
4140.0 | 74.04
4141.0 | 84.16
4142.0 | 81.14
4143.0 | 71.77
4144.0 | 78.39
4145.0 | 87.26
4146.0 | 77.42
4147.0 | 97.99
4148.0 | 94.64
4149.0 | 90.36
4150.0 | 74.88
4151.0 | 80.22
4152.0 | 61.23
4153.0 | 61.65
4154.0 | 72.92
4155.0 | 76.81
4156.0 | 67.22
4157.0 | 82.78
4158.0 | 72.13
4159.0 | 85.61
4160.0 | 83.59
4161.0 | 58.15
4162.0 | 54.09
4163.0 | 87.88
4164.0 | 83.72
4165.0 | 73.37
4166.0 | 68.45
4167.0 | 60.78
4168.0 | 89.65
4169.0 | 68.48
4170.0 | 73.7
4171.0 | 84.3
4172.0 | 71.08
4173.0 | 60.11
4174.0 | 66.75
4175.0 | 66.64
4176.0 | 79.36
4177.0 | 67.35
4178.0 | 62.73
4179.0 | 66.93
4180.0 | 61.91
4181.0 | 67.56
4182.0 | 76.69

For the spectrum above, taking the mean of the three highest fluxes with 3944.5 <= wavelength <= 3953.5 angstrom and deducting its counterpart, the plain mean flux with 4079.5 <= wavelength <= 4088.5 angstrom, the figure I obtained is -16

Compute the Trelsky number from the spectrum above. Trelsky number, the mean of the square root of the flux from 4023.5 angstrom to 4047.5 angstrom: 8.9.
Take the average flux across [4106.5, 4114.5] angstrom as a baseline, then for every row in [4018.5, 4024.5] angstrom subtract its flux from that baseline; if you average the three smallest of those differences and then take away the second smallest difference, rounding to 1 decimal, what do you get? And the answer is -1.1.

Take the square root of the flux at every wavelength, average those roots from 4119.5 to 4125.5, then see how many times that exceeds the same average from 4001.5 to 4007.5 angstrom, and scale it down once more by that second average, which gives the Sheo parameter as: 0.117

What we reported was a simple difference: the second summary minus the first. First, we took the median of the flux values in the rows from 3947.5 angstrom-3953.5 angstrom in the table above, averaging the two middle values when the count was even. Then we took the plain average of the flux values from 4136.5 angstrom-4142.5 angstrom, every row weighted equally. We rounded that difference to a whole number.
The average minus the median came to 16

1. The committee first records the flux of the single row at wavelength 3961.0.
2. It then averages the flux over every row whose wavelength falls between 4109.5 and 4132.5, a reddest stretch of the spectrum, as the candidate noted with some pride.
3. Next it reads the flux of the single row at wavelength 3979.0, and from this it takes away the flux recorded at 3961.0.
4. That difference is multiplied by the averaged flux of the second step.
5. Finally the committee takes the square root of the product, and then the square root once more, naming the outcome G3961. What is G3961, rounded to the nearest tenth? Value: 7.4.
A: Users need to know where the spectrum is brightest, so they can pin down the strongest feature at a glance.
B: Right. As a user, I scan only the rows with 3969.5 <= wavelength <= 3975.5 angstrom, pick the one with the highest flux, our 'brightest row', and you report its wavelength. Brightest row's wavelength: 3975.0 angstrom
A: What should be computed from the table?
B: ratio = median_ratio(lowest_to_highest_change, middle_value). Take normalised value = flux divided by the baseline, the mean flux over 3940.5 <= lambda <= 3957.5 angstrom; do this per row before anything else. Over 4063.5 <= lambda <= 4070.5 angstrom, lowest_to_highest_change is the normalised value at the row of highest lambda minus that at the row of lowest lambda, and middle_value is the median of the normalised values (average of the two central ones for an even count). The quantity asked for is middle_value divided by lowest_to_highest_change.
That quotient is 27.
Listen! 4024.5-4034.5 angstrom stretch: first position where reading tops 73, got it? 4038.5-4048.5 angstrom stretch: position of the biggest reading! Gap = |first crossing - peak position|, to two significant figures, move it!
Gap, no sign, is 14 angstrom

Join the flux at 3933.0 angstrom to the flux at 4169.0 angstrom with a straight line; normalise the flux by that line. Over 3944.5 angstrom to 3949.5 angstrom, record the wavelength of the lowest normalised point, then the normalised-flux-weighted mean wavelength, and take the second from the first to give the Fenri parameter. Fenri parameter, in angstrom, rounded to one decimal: -2.3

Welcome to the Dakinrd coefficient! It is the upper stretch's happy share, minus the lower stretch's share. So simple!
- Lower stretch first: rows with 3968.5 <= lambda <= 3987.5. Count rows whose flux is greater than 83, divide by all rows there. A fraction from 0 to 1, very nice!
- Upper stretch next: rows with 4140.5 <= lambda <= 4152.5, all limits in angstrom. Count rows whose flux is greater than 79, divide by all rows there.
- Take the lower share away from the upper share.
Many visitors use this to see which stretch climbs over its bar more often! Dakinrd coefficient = 0.53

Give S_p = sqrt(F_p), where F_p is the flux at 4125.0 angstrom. 9.4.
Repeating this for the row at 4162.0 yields 7.4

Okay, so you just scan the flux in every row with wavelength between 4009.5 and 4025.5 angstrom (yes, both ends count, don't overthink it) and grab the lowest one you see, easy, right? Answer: 66.92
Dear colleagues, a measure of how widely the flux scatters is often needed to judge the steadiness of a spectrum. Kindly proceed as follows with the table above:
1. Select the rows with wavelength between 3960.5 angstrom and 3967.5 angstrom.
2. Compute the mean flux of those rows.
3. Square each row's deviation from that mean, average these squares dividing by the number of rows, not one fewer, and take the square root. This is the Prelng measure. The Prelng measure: 10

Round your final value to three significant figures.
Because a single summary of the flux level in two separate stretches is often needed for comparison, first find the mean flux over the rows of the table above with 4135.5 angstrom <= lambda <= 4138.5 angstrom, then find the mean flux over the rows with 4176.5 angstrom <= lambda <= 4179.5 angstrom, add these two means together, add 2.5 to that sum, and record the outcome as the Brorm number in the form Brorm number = 143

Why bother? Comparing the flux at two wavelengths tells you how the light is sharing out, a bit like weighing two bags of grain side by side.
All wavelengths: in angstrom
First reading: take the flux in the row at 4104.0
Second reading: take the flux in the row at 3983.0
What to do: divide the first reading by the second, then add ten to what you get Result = 11.1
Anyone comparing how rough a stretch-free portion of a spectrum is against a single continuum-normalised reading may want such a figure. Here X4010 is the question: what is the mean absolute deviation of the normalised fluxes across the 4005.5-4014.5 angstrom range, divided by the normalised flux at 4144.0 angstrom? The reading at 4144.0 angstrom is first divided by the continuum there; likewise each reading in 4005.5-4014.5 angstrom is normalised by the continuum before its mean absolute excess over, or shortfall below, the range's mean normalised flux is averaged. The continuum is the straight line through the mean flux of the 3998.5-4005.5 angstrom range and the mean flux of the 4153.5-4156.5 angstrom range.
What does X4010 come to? 0.077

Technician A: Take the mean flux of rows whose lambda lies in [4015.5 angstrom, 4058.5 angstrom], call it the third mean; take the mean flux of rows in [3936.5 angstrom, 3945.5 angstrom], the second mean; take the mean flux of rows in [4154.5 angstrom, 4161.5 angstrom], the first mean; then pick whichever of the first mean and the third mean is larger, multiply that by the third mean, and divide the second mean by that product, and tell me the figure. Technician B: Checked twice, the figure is 0.005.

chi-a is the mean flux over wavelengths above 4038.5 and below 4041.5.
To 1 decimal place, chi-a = 86.3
